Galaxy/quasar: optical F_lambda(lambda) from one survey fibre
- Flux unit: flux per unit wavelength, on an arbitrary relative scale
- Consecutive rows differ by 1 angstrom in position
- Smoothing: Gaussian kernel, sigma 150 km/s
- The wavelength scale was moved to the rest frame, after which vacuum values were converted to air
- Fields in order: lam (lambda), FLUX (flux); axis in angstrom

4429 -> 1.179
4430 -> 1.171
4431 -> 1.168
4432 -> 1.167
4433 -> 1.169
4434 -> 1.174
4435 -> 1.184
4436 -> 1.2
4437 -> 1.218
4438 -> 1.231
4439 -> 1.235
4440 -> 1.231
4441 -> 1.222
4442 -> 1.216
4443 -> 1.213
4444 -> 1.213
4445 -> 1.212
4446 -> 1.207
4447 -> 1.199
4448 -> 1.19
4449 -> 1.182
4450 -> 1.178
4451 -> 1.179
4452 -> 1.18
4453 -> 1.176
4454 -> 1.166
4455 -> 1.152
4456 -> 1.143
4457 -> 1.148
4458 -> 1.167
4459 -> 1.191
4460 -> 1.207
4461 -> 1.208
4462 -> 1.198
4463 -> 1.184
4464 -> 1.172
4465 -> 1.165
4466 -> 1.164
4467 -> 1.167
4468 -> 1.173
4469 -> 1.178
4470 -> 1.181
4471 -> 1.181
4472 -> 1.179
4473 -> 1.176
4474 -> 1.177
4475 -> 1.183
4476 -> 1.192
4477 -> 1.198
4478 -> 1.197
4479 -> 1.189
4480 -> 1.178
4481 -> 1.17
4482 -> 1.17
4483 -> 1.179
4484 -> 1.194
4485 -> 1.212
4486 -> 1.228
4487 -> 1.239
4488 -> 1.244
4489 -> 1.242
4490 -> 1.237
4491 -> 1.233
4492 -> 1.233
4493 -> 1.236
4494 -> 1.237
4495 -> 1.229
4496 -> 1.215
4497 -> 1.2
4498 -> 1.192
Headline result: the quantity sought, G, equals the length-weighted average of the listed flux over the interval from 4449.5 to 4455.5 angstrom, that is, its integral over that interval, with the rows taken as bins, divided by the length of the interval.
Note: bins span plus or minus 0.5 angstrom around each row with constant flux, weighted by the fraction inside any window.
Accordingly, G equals 1.17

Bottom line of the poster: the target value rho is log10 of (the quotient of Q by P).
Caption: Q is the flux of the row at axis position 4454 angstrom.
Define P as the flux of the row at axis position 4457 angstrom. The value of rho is 0.007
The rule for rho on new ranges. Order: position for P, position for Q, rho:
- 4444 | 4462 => -0.005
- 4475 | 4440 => 0.017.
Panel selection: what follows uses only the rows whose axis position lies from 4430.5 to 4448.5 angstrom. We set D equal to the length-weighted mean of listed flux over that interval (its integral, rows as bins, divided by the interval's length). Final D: 1.20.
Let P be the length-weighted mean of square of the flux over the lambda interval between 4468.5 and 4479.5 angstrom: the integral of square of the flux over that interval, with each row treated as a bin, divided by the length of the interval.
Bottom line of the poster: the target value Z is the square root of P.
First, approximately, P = 1.40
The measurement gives 1.18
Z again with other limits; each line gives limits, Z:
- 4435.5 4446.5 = 1.22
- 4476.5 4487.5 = 1.20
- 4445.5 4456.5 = 1.18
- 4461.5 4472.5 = 1.18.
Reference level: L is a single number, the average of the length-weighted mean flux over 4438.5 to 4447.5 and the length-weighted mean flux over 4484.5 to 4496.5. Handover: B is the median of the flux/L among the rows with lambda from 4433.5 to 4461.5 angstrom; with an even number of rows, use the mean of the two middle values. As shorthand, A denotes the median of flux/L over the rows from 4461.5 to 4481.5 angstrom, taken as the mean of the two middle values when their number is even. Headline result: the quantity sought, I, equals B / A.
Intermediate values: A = 0.96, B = 0.976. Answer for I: 1.01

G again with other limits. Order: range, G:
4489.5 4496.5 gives 1.23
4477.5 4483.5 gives 1.18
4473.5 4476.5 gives 1.18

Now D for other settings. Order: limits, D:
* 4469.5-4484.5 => 1.18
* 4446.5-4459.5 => 1.17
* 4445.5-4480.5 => 1.18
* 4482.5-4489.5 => 1.22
